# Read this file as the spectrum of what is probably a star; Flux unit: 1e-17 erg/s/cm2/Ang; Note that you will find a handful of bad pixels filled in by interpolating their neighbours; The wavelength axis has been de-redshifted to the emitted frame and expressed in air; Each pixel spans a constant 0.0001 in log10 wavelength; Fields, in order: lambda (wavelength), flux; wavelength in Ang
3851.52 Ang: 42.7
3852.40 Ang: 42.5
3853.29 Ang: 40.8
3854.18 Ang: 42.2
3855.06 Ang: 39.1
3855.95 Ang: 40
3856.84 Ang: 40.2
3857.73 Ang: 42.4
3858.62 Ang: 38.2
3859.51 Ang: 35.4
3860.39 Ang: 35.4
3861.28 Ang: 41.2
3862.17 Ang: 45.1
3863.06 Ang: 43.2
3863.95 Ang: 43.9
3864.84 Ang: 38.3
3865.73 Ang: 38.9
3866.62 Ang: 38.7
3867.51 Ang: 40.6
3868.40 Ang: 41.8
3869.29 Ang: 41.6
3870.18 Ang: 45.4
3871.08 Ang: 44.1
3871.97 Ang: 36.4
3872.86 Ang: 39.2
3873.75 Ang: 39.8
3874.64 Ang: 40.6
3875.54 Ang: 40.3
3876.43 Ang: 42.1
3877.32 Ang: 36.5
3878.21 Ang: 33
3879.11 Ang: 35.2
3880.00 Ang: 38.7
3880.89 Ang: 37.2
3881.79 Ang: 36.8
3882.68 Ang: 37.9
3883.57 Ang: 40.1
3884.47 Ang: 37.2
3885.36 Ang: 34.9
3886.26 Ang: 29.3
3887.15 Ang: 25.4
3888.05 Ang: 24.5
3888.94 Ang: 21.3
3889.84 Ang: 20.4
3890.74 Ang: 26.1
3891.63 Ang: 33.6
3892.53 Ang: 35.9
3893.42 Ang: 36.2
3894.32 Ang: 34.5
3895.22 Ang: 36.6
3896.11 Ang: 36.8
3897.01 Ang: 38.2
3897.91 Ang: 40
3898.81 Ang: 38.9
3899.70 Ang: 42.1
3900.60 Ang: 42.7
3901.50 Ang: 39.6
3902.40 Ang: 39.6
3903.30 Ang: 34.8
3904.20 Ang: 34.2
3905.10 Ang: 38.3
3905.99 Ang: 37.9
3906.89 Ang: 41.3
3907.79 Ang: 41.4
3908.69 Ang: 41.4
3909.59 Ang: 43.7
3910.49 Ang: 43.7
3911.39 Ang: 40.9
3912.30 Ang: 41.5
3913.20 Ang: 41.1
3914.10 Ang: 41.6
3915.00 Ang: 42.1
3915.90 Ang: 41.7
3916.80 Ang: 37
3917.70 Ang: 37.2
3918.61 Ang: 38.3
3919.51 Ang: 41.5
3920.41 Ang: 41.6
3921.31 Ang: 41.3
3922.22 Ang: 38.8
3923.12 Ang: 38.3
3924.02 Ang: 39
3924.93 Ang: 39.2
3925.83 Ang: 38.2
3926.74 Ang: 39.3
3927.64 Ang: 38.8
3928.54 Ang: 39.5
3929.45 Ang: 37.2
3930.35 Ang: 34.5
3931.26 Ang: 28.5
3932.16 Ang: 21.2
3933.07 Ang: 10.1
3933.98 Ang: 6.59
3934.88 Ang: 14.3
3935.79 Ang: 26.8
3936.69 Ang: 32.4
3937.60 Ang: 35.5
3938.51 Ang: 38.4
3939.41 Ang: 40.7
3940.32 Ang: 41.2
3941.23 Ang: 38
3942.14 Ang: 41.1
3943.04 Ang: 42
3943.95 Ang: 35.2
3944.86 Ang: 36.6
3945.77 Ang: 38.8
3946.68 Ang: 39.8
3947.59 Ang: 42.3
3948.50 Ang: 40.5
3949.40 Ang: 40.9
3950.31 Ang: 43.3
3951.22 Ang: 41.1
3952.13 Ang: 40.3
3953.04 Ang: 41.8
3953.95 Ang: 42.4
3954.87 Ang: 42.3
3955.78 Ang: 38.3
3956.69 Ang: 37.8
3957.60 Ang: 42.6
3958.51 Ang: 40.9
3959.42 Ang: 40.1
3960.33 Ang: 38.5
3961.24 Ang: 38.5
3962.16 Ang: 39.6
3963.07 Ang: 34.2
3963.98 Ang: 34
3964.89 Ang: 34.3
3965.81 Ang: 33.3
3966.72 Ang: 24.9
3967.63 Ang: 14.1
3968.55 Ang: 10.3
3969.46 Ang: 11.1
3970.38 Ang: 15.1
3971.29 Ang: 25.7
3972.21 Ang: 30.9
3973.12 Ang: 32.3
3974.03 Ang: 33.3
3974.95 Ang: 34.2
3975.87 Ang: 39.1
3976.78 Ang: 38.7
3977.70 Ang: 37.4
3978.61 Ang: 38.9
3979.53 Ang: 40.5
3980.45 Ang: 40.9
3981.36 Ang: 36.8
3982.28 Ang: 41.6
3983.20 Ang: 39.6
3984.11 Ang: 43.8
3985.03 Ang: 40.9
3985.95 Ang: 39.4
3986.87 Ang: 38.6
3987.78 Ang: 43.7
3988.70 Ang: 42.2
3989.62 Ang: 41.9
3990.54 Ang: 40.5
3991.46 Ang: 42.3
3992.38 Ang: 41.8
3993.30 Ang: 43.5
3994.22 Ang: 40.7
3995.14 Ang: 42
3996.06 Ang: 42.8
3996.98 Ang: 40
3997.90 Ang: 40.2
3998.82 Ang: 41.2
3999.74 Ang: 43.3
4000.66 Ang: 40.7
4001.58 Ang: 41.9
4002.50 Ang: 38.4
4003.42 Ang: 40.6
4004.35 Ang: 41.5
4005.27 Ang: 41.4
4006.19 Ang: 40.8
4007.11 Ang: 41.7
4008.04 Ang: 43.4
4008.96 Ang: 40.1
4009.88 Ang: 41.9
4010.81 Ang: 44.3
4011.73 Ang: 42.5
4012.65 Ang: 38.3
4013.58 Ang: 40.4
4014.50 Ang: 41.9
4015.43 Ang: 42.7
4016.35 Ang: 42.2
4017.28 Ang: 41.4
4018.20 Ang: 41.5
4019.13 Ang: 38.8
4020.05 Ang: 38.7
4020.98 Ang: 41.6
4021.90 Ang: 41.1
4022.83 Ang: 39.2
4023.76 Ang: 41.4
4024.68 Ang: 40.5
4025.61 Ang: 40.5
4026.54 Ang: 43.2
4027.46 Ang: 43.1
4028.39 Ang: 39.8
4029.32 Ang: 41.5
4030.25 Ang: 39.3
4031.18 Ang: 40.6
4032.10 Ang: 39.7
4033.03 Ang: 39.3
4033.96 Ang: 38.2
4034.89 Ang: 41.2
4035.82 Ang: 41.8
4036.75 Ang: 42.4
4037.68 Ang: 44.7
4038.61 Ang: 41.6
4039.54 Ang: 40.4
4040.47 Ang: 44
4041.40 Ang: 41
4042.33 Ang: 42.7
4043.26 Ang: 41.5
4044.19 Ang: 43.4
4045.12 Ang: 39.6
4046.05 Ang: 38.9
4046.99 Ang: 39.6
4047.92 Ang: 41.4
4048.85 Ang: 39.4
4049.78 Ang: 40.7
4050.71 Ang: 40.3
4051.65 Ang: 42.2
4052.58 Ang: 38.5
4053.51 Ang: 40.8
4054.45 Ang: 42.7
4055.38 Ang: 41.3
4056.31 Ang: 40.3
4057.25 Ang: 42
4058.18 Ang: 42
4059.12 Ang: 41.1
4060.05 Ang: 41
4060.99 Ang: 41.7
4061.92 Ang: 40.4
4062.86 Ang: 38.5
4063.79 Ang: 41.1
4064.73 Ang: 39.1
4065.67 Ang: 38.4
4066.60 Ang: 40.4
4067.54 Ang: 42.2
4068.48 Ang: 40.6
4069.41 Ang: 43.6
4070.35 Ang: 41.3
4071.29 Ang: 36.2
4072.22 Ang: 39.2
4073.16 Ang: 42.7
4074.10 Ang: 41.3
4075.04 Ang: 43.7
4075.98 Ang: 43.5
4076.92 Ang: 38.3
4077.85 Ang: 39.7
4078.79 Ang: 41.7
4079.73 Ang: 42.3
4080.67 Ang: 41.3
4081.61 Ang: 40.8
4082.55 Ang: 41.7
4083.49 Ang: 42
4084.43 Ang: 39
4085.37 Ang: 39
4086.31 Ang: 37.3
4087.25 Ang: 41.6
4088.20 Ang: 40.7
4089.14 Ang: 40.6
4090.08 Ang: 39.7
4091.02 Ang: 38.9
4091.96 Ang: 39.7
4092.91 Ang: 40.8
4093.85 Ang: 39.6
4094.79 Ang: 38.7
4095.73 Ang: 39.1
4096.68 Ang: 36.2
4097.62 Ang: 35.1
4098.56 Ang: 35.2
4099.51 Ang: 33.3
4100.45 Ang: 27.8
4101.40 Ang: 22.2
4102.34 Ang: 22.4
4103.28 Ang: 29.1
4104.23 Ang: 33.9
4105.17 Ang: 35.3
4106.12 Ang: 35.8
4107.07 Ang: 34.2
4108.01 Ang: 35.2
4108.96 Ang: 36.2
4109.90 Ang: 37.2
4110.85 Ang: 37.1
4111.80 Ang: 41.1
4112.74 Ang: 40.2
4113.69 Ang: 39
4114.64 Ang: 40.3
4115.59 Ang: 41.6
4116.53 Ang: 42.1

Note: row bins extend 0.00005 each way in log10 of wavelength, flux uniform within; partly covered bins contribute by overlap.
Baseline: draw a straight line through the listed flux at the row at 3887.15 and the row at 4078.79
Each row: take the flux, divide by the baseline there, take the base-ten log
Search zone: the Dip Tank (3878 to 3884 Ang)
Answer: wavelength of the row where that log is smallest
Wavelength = 3878.21 Ang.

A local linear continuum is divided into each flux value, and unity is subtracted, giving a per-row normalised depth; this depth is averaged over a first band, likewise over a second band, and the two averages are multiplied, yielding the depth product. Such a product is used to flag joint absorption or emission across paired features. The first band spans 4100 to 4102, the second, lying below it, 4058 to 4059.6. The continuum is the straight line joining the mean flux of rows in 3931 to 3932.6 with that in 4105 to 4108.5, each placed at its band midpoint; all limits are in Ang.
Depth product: -0.08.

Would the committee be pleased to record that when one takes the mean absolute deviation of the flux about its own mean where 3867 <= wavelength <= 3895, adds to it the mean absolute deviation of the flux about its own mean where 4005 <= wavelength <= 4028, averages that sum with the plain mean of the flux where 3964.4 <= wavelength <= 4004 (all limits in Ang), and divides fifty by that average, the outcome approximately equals 2.36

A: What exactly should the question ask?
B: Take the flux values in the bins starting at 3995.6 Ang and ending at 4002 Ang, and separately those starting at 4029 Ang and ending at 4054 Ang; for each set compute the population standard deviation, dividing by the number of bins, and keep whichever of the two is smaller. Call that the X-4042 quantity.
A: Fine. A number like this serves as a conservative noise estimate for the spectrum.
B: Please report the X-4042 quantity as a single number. 1.2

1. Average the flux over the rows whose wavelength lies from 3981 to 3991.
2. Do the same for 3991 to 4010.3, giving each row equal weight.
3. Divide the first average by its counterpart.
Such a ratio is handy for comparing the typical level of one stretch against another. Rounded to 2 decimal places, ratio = 0.99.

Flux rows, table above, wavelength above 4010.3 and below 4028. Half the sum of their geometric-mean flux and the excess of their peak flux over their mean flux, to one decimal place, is 22.1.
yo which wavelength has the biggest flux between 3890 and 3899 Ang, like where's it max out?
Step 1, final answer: 3897.91 Ang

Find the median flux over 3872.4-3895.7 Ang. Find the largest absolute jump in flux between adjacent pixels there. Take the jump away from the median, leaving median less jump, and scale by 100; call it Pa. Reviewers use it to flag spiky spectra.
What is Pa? 2885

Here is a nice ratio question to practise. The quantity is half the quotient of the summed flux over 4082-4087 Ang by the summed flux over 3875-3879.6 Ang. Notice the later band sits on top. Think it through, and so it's 0.532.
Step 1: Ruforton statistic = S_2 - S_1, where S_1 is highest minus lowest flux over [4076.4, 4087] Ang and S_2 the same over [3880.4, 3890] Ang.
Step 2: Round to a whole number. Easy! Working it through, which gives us 15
